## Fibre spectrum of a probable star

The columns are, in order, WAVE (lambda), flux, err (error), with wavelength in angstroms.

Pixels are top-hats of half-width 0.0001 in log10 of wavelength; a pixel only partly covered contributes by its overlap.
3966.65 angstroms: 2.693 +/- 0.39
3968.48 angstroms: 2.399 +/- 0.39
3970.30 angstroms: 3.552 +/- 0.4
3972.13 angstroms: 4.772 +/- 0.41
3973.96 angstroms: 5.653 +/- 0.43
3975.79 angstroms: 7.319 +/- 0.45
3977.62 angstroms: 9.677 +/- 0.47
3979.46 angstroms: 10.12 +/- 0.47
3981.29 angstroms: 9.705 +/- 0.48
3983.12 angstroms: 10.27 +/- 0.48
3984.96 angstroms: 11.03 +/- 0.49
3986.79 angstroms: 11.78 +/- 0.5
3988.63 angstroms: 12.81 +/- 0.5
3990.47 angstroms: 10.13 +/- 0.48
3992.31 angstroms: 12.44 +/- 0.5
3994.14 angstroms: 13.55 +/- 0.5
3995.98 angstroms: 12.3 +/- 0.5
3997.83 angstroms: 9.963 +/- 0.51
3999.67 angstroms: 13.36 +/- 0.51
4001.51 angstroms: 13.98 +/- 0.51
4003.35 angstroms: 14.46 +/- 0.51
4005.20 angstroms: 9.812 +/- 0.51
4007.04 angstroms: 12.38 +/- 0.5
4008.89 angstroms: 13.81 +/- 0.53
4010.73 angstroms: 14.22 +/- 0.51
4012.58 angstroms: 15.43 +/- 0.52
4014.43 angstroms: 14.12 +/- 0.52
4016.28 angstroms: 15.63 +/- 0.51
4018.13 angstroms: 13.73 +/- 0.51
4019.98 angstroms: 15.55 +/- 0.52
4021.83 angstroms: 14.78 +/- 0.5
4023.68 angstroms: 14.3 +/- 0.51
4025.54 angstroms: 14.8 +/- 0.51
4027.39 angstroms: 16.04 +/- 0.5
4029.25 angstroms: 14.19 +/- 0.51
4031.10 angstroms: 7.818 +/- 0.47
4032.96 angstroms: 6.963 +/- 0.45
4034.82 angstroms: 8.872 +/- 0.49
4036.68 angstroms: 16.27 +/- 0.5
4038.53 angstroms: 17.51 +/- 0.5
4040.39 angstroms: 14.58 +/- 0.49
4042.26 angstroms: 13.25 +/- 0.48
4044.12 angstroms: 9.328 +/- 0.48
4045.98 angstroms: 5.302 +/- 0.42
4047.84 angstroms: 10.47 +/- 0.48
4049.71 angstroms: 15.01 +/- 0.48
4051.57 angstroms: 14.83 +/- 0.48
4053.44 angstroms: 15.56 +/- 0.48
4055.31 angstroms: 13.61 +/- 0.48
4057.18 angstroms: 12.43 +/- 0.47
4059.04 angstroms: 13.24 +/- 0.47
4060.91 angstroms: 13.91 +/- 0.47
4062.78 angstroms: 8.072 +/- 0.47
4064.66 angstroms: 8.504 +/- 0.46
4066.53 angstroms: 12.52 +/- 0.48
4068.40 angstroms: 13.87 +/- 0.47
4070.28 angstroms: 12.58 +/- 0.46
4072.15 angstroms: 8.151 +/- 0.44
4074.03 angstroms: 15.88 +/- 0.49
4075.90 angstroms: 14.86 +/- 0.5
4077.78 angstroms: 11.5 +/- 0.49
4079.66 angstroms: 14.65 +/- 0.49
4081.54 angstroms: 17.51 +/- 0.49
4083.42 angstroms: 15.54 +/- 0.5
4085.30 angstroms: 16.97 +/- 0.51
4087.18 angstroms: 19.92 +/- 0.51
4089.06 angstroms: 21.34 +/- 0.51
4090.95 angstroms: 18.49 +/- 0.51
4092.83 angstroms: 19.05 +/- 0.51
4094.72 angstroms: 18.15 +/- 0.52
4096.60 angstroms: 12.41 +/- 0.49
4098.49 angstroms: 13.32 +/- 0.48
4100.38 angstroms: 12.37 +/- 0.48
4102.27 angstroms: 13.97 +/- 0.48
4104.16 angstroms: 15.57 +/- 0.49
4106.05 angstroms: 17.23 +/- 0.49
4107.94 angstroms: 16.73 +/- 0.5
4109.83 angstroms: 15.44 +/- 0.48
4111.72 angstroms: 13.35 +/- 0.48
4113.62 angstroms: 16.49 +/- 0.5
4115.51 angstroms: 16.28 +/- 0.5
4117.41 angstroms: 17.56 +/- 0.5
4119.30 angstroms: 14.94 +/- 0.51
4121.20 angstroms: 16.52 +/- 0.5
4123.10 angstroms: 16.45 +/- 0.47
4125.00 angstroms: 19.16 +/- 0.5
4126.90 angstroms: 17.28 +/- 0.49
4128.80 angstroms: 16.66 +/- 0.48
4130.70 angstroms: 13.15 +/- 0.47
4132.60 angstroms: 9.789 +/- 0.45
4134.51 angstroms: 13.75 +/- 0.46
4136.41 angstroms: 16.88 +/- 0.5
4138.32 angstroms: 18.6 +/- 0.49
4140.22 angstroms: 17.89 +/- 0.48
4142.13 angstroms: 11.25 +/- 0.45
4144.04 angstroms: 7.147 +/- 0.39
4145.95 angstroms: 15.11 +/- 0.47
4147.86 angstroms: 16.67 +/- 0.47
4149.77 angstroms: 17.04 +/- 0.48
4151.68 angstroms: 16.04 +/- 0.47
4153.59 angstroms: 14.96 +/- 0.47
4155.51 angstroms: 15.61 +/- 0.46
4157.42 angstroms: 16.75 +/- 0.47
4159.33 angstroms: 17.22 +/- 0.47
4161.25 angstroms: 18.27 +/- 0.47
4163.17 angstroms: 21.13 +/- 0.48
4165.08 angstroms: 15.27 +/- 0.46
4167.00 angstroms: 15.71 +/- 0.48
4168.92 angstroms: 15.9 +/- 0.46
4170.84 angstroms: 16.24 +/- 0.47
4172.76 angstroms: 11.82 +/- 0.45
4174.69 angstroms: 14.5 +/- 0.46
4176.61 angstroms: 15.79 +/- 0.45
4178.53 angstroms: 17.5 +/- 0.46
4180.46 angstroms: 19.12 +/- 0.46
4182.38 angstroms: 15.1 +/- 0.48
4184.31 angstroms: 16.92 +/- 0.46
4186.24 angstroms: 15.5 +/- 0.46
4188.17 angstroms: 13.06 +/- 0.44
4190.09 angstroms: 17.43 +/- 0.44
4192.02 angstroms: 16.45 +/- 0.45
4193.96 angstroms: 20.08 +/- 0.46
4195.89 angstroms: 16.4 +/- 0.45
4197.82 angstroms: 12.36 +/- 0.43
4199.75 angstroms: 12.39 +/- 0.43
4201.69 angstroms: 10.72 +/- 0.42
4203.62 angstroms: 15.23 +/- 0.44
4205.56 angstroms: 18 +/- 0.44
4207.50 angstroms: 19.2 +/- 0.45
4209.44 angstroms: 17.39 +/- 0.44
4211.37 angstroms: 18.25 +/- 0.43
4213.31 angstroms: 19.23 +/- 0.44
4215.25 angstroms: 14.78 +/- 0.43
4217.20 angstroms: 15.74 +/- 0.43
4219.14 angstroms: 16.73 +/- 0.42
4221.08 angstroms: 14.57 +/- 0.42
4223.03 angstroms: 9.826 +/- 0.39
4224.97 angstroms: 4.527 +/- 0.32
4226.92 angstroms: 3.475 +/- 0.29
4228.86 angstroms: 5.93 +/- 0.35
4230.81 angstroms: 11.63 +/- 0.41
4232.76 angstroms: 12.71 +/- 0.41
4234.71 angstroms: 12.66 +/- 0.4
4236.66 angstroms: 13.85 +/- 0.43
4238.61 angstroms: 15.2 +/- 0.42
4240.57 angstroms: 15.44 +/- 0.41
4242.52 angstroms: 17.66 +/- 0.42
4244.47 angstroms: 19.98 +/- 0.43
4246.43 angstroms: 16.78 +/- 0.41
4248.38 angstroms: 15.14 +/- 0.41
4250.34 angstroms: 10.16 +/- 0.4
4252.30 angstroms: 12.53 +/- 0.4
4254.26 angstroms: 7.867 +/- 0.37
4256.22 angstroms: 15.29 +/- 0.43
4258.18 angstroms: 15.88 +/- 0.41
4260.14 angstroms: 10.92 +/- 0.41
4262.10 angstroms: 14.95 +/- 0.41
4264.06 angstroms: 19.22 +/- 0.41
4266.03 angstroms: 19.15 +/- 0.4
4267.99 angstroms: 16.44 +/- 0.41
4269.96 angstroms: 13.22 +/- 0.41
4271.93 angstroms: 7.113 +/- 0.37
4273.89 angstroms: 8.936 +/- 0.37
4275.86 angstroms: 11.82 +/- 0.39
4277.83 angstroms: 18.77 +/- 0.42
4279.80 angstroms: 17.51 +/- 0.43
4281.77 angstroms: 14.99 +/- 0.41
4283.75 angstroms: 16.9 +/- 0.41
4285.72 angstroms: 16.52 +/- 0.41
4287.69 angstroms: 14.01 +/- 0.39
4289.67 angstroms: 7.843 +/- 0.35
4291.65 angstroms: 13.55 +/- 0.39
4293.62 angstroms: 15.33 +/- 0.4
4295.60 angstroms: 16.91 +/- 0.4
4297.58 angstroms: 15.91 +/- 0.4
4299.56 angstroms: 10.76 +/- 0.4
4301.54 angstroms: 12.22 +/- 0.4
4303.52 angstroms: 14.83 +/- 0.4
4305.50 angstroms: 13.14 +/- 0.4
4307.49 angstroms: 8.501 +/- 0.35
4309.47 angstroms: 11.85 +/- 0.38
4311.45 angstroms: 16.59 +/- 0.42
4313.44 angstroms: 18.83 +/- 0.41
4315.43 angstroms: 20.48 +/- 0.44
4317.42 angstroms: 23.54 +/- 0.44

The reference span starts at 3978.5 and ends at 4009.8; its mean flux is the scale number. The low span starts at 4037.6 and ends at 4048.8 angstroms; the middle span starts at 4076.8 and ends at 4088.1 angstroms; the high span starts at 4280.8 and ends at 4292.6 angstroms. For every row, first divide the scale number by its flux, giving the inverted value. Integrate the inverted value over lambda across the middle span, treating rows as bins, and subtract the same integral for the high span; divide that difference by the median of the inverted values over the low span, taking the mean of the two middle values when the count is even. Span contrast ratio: -2.1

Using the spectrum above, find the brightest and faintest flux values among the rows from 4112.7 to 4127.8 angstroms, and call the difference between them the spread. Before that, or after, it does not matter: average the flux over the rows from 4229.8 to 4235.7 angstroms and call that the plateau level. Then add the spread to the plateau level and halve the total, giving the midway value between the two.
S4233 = 8.3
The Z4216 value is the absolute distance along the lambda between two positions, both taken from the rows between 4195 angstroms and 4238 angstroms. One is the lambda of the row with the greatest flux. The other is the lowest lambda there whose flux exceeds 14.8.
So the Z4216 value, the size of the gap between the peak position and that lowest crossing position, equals 17.4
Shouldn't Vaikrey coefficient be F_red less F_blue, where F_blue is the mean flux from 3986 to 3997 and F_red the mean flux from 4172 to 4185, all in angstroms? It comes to 3.7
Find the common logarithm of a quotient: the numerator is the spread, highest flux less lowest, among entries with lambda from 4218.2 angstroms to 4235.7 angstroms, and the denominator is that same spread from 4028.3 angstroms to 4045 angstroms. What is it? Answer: 0.10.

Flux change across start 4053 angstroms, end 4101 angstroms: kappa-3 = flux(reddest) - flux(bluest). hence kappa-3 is -3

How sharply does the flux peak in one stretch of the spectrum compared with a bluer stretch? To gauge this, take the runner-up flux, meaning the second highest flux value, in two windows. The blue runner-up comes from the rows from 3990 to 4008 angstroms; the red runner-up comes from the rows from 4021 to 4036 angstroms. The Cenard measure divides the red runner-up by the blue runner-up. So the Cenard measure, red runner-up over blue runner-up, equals 1.06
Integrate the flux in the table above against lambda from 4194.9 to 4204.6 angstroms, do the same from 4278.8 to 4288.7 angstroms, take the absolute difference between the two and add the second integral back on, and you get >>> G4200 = 186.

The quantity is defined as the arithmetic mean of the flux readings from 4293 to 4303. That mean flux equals 14.2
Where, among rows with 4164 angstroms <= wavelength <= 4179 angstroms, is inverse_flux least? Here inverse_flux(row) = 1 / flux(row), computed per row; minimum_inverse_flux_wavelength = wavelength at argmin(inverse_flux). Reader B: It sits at 4178.53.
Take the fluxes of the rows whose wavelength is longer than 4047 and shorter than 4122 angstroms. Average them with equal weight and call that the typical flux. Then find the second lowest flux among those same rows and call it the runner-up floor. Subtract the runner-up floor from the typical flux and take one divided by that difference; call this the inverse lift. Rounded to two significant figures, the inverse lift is 0.15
